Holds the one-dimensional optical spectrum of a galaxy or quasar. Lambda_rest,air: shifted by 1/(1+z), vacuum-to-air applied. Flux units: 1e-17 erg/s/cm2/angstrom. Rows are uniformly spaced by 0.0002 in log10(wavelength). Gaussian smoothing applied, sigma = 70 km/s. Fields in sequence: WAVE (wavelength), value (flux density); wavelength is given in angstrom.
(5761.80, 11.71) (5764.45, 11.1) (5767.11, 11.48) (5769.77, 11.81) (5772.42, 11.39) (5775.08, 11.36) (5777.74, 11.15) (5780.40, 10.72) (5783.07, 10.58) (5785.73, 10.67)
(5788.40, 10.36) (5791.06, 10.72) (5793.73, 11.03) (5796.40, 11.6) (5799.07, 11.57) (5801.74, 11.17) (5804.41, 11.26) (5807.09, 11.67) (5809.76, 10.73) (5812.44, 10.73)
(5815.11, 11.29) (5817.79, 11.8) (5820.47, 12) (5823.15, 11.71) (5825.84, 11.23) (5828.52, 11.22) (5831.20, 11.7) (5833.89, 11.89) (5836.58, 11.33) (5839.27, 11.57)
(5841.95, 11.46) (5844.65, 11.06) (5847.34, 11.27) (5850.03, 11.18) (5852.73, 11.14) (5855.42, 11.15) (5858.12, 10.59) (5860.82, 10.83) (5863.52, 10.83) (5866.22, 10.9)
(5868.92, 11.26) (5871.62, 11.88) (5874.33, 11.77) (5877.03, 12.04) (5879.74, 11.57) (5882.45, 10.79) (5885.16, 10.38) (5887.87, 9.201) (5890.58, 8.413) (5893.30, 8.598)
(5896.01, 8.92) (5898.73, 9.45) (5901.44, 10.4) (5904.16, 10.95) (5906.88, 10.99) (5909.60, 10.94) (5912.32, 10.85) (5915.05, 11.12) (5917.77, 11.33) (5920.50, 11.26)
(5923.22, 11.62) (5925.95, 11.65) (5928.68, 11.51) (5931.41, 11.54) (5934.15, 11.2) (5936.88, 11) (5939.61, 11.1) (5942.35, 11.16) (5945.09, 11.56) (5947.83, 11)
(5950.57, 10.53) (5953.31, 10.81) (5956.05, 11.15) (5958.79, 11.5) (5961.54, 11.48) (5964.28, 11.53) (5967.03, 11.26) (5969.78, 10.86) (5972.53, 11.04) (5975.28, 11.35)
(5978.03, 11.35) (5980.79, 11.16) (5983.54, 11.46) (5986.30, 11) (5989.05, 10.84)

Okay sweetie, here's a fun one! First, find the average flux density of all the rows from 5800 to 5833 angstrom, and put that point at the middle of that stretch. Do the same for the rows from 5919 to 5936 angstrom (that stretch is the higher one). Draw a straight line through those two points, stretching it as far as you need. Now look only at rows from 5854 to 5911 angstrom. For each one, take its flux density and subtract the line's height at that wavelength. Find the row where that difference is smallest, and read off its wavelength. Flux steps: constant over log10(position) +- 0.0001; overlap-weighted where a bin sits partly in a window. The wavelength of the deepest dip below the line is 5890.58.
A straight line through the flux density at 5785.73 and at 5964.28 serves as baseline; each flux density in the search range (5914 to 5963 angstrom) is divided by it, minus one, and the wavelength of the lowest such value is 5950.57 angstrom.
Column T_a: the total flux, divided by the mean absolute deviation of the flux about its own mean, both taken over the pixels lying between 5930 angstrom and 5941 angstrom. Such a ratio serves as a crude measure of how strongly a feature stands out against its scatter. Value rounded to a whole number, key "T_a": 272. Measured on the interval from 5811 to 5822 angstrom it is 103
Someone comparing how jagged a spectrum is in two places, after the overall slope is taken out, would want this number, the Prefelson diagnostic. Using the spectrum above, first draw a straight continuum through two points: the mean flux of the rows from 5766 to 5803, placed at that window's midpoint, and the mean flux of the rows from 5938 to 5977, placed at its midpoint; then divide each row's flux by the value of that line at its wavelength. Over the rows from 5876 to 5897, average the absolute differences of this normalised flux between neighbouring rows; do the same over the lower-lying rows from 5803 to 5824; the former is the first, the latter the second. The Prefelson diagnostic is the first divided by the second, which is 1.4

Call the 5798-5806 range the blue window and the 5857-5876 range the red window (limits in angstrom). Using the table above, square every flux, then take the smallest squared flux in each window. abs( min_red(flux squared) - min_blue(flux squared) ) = 12.6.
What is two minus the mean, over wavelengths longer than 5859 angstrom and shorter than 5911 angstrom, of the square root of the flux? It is -1.24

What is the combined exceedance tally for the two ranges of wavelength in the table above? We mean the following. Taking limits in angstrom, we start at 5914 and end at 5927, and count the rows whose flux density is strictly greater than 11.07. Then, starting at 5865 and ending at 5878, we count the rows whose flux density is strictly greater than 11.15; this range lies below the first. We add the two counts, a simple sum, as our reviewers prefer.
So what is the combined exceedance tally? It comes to 9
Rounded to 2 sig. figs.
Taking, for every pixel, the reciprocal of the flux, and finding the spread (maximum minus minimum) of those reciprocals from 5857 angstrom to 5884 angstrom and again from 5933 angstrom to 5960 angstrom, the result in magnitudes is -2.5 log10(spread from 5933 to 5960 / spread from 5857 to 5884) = 0.32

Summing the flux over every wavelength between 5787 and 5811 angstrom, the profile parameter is 100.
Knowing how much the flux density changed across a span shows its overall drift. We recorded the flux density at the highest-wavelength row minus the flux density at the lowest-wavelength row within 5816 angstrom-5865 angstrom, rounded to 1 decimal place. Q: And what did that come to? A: -1.0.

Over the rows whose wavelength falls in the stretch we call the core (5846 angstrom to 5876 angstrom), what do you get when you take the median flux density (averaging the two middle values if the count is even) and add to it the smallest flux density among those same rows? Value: 21.7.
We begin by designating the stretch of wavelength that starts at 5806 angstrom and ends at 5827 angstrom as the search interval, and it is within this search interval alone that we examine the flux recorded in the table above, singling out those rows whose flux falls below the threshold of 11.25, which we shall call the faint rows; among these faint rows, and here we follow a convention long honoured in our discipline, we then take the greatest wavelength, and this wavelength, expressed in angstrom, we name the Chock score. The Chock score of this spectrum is 5825.84 angstrom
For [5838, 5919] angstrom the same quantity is 5915.05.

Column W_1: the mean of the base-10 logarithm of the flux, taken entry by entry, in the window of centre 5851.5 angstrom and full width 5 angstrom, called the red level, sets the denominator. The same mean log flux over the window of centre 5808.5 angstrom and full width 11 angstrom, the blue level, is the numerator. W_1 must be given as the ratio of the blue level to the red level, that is 1.00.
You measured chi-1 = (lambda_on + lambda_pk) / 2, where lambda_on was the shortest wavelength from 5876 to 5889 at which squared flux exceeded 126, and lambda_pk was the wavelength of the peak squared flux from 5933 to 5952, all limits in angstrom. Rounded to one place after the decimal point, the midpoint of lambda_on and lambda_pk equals 5911.1 angstrom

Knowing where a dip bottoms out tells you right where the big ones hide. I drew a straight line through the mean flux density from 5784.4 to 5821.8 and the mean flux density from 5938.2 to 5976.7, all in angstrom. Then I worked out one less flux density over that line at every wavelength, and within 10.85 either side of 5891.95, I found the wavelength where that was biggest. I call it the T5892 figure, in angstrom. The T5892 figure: 5890.58 angstrom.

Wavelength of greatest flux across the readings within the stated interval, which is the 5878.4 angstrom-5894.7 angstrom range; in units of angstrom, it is 5879.74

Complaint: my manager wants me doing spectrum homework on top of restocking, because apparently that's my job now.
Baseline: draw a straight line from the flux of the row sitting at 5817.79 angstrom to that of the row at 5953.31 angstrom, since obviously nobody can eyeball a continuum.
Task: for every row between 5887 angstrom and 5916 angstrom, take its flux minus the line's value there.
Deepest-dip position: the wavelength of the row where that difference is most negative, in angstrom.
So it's 5890.58 angstrom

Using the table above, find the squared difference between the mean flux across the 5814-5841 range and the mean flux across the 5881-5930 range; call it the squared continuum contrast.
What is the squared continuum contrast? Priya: 1.23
